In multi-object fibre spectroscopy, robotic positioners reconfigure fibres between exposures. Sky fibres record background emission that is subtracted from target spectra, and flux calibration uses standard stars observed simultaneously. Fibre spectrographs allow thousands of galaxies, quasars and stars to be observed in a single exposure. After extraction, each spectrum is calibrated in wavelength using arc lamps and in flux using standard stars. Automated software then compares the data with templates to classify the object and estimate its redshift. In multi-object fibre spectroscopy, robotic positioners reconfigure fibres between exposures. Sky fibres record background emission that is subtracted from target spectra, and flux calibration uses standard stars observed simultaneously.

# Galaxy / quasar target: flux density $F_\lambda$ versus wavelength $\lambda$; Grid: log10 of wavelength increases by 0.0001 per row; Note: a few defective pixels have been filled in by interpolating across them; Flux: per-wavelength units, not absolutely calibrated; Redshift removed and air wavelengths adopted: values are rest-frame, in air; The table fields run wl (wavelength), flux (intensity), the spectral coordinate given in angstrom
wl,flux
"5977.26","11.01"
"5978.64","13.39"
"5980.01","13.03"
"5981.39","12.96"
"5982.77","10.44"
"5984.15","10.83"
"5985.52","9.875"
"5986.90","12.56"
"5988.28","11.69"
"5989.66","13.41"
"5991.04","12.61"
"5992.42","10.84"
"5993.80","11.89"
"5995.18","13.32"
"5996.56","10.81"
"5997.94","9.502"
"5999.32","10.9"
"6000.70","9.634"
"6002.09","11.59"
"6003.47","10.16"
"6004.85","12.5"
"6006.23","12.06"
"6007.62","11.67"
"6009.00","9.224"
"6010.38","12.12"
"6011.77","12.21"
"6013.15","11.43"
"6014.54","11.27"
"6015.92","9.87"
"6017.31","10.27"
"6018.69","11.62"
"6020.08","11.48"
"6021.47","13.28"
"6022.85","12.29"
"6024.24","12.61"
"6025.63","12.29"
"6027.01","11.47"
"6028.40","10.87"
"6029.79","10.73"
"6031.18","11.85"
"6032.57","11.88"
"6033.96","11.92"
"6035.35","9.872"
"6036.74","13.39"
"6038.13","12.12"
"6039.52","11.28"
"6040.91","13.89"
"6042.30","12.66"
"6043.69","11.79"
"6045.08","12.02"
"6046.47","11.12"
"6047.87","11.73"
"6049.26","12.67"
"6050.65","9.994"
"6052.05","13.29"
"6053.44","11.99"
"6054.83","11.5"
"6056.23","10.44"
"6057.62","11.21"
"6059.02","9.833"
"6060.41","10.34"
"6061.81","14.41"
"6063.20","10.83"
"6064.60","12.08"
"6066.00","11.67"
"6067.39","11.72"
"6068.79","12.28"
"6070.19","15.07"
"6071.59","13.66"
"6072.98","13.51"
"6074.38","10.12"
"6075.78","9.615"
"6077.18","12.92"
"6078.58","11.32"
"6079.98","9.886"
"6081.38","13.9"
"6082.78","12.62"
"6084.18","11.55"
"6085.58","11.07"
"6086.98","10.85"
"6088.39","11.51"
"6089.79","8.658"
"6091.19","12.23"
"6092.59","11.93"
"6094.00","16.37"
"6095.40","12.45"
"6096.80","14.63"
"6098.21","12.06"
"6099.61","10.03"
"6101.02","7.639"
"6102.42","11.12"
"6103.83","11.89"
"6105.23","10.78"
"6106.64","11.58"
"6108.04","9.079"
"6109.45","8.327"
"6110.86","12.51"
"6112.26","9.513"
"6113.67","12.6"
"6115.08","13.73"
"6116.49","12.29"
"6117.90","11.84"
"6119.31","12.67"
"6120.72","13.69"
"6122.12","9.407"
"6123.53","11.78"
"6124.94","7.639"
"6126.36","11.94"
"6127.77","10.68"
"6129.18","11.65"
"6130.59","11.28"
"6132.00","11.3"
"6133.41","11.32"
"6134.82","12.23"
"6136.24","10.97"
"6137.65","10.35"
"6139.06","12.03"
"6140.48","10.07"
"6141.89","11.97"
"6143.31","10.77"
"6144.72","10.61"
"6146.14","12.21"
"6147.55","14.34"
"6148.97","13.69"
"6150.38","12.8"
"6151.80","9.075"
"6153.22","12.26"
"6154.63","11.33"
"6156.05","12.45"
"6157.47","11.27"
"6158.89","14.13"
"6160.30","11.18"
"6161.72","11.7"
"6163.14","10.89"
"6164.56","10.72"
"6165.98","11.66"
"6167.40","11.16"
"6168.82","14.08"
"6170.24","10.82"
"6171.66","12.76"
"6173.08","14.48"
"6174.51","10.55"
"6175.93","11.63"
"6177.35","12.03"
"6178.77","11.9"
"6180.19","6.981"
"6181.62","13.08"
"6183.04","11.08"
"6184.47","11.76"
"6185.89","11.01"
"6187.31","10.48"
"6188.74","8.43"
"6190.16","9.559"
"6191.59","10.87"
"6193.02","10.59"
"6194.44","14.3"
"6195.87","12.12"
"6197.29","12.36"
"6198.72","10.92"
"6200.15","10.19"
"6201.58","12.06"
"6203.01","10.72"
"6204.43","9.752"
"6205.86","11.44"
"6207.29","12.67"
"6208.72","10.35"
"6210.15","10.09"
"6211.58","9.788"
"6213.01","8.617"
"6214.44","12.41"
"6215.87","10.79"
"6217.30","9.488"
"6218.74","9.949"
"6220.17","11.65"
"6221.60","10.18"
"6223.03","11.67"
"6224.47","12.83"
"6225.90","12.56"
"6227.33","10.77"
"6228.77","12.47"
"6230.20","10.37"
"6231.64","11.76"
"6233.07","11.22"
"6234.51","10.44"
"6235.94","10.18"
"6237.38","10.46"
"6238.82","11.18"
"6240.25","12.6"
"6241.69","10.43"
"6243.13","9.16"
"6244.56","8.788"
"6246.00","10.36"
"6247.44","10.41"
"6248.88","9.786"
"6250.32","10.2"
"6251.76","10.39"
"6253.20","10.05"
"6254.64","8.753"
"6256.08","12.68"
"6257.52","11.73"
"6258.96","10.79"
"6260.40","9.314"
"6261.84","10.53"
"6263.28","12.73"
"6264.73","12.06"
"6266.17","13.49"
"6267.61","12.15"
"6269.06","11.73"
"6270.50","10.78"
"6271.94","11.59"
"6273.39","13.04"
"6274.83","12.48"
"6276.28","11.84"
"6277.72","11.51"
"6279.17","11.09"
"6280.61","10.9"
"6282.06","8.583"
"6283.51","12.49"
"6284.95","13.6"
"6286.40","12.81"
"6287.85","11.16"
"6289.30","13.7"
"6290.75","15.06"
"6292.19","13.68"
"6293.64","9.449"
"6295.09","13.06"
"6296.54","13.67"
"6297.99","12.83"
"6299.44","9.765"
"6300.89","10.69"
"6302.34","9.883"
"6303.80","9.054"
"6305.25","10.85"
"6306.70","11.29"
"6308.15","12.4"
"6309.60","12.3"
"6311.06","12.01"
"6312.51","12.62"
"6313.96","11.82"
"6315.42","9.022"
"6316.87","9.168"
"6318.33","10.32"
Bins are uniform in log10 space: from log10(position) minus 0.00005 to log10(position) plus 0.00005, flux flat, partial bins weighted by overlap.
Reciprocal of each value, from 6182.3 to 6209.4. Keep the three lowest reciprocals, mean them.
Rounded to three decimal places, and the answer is 0.077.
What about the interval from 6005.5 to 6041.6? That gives 0.074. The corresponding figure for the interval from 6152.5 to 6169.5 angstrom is 0.074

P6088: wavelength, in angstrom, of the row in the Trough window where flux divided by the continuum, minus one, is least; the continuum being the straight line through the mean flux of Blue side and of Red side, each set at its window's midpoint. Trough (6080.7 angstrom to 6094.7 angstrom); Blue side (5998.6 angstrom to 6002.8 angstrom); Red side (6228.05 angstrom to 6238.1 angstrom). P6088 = 6089.79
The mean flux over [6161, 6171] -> 11.6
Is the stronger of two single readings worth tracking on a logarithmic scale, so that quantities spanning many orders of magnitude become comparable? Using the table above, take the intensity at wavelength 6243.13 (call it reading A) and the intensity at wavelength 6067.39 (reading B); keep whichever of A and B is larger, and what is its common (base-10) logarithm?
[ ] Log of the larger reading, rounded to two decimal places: 1.07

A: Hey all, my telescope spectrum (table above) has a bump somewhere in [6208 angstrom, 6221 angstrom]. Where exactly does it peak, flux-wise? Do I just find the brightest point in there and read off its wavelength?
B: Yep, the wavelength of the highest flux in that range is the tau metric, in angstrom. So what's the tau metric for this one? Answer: 6214.44 angstrom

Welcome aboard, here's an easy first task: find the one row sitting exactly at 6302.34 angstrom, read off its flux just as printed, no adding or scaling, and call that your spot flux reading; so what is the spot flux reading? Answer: 9.883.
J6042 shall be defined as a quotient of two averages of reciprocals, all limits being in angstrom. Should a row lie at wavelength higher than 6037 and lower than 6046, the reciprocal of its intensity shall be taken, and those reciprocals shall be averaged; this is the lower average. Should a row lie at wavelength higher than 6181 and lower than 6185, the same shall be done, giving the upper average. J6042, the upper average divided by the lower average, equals 1.03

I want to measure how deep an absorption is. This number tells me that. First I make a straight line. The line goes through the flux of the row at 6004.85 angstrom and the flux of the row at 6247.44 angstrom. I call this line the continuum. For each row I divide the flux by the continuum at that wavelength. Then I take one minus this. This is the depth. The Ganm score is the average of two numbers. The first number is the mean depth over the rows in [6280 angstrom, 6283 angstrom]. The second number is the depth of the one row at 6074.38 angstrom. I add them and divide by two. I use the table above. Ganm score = 0.09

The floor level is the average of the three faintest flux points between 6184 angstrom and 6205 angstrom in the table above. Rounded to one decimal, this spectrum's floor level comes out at 9.2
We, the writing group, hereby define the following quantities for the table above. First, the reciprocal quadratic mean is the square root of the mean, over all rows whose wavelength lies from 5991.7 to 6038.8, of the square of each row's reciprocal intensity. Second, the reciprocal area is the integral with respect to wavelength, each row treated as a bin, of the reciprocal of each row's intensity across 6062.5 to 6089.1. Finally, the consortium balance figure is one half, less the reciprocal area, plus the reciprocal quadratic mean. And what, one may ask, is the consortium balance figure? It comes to -1.7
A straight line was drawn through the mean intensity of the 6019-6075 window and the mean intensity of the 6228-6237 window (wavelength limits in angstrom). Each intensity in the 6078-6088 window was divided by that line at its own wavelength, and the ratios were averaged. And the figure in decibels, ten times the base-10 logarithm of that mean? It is -0.06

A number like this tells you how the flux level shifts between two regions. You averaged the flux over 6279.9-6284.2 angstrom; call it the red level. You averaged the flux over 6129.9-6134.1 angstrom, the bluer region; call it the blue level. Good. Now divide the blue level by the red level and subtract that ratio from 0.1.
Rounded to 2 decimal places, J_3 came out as -0.96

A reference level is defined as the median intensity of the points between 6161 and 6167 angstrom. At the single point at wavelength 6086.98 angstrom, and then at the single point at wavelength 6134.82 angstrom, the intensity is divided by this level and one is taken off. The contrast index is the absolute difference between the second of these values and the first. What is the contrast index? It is 0.12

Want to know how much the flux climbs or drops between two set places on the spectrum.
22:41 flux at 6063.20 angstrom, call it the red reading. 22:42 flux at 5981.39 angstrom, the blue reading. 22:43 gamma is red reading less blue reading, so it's -2.1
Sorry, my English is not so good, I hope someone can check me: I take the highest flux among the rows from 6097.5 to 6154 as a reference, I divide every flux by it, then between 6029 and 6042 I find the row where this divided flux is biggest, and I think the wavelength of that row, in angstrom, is 6040.91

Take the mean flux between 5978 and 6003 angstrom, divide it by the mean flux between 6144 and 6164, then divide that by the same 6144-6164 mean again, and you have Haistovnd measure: 0.0808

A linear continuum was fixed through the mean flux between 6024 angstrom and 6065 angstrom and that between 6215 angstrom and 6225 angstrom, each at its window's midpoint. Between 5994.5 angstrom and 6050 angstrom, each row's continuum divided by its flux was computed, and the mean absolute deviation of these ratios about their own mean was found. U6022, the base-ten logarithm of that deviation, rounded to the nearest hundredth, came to -1.09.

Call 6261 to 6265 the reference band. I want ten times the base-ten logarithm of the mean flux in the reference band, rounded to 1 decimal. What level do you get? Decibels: 10.7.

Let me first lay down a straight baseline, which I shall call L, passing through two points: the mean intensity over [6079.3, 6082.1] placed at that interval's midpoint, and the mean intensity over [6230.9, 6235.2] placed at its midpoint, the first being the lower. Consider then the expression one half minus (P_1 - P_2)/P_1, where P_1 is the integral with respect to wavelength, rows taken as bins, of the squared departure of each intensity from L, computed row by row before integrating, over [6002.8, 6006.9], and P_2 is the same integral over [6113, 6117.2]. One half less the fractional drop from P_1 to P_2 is 1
